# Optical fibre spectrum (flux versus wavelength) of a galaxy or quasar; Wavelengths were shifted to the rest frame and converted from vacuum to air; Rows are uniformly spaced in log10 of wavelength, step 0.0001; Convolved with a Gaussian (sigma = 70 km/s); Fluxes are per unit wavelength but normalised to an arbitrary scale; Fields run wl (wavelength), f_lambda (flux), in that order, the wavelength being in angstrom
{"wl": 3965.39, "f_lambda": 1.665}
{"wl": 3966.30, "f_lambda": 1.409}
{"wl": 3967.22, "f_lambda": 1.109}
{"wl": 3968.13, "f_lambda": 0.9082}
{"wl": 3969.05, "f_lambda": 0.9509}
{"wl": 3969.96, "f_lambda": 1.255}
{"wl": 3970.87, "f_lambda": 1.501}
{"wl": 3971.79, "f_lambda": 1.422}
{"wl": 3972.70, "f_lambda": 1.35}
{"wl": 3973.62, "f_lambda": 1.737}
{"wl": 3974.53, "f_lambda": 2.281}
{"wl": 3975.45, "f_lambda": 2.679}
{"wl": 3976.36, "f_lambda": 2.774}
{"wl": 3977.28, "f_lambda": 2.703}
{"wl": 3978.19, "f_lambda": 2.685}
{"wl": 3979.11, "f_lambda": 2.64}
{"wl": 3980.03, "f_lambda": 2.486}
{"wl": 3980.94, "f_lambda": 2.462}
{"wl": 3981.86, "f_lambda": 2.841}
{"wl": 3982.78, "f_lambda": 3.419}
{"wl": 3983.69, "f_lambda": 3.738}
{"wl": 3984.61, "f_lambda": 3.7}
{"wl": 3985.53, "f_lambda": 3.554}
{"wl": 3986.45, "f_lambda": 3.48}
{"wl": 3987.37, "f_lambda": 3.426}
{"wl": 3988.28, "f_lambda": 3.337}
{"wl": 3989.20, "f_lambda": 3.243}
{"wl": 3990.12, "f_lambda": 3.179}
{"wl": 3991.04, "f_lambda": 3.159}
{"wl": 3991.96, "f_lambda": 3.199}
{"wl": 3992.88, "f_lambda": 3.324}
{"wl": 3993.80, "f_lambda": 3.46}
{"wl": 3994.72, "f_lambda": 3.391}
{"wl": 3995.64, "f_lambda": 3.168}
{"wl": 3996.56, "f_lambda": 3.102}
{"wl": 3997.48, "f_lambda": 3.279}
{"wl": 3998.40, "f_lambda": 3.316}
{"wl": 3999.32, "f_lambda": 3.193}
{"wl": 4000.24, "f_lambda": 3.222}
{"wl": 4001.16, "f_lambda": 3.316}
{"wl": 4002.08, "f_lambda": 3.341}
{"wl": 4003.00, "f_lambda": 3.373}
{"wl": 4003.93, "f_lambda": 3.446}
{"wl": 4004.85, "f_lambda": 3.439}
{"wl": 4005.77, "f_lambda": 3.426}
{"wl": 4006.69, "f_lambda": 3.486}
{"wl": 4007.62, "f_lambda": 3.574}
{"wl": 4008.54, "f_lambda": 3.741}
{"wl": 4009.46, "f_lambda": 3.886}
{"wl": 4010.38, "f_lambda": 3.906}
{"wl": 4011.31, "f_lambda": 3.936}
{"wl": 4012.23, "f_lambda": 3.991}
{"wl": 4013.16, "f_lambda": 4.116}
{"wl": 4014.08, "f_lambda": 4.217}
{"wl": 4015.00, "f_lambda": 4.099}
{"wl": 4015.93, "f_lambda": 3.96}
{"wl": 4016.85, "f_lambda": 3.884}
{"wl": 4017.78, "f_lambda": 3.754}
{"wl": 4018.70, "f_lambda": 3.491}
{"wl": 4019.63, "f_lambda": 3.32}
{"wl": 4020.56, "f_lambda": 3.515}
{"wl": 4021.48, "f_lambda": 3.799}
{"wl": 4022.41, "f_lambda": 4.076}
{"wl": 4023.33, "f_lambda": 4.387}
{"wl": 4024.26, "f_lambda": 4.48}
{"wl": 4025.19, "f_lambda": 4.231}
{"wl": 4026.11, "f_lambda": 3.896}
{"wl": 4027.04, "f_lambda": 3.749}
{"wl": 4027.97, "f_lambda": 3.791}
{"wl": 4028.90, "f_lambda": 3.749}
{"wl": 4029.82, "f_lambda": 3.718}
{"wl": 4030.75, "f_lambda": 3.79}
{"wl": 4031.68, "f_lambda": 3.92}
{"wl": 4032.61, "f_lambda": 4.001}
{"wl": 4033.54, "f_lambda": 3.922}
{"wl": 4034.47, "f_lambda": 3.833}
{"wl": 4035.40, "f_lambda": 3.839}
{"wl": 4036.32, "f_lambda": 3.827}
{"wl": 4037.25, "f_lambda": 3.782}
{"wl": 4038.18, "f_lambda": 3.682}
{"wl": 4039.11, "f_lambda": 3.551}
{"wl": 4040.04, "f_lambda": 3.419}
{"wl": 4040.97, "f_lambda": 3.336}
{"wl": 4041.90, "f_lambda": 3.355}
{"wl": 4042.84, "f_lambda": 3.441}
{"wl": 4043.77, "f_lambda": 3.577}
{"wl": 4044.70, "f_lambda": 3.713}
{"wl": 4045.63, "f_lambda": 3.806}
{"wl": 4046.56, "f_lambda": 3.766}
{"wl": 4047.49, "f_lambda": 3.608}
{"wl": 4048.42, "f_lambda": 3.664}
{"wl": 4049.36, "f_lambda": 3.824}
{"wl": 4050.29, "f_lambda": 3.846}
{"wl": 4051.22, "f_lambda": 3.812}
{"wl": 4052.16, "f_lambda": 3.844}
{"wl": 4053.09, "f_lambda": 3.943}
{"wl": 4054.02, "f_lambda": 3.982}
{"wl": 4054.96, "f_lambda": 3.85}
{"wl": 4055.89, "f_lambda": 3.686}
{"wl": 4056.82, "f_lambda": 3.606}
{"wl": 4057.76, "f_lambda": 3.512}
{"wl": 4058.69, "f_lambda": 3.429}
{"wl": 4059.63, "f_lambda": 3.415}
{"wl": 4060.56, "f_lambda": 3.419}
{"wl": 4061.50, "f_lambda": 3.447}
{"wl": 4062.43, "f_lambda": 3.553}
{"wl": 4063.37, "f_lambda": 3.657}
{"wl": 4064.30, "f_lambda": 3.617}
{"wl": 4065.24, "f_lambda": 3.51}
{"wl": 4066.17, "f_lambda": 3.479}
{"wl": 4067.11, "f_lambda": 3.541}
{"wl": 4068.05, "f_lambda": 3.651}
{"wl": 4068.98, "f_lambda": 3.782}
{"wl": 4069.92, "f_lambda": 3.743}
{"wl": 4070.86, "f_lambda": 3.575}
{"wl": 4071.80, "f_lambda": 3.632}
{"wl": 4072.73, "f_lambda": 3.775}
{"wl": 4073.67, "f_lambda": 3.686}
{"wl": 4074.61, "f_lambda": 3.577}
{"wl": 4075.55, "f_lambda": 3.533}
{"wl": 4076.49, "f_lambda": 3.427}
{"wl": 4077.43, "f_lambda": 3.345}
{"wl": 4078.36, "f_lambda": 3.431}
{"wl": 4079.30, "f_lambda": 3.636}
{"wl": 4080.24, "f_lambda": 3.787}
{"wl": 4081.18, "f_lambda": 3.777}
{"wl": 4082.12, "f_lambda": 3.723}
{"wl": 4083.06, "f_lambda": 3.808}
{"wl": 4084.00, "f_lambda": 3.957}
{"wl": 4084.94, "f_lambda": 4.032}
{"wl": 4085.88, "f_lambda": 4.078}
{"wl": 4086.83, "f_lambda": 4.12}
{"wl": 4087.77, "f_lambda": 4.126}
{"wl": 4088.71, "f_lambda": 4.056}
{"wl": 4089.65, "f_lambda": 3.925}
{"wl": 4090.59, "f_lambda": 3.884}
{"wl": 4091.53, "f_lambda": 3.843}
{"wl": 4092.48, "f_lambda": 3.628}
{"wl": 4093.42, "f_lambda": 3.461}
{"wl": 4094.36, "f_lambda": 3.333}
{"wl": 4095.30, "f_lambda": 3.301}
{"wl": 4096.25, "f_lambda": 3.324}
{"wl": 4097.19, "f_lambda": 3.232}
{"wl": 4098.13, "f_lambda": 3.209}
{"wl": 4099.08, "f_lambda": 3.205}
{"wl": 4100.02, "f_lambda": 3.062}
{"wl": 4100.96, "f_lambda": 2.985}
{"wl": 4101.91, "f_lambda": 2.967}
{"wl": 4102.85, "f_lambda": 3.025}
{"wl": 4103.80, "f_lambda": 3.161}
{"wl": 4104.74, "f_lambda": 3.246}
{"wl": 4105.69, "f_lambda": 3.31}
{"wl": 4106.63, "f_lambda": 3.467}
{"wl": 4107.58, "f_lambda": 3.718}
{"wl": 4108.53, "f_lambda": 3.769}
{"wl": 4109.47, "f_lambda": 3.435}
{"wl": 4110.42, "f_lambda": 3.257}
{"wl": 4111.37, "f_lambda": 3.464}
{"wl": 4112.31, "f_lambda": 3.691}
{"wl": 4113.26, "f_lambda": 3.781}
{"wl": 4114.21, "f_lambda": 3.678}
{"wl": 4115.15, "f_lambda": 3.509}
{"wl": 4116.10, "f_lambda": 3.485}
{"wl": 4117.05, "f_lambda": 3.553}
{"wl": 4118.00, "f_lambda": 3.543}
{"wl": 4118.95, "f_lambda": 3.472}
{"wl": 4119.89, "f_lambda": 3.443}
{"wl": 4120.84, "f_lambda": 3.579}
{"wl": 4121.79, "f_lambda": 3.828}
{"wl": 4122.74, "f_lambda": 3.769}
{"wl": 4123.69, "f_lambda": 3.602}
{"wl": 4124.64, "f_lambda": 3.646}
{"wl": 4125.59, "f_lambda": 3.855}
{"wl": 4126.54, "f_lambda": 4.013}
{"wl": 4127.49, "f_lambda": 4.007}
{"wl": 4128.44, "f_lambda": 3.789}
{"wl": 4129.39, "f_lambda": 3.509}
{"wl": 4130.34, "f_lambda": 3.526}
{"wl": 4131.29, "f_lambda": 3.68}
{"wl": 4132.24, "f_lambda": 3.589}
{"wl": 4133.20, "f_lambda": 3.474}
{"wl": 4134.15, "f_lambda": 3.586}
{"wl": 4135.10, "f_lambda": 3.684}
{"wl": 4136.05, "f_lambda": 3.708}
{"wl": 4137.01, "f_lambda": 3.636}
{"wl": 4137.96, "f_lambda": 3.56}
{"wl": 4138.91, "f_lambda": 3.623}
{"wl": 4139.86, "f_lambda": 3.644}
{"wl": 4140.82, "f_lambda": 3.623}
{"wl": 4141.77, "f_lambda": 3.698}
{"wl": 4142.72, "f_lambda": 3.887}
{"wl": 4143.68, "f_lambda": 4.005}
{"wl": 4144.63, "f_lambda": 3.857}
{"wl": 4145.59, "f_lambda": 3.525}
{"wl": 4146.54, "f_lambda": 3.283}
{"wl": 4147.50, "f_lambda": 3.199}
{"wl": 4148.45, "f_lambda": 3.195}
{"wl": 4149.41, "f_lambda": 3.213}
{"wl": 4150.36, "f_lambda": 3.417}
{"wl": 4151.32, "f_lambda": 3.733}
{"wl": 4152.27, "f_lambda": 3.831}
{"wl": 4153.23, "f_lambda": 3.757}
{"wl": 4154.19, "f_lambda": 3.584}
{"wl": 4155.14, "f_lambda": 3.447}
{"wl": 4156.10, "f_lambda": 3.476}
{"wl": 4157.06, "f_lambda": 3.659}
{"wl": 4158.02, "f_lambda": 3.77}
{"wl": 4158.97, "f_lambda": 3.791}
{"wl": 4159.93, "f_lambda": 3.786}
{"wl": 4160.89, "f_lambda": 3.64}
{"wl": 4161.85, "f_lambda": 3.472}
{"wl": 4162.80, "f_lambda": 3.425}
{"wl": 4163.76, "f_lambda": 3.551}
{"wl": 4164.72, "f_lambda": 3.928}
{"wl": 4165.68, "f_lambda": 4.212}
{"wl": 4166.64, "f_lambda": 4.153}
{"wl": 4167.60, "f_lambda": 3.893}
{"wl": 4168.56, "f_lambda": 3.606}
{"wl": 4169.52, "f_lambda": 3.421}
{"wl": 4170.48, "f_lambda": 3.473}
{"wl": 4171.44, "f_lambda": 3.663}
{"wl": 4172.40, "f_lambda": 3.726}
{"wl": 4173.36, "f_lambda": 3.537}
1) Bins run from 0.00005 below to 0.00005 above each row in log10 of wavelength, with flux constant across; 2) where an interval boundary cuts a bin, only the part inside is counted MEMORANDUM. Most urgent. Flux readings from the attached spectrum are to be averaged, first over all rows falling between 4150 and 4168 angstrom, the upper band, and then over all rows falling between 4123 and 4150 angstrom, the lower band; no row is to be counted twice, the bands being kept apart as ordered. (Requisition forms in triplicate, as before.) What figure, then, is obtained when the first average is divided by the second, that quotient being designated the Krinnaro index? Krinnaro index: 1.02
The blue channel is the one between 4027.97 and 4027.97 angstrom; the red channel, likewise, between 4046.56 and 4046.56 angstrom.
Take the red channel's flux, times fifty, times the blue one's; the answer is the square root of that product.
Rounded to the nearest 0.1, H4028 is 26.7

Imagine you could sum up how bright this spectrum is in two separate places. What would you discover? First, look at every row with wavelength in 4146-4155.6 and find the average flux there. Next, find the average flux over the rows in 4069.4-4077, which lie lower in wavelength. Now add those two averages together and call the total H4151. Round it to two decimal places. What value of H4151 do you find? 7.08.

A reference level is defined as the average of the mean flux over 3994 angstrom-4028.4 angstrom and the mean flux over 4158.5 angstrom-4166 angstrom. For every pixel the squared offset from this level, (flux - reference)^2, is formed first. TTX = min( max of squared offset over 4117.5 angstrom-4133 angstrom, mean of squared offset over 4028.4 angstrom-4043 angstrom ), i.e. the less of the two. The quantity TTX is 0.042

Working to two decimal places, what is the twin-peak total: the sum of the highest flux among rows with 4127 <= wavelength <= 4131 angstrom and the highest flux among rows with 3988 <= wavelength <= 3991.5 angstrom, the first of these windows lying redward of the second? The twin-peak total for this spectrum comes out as 7.34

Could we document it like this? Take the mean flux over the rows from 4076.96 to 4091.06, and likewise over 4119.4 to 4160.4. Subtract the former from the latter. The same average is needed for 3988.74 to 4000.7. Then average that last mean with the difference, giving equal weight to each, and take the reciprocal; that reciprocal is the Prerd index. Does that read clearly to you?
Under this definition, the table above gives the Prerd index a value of 0.66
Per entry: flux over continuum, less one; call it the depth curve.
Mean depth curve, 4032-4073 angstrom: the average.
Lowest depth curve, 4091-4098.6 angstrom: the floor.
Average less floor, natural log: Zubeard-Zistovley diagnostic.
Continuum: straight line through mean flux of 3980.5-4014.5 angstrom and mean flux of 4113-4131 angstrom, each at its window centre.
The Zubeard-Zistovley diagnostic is -1.90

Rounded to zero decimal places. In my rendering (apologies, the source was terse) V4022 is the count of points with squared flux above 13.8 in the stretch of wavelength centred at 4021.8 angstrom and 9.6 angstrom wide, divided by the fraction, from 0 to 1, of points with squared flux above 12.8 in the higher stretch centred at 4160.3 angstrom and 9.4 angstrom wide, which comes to 12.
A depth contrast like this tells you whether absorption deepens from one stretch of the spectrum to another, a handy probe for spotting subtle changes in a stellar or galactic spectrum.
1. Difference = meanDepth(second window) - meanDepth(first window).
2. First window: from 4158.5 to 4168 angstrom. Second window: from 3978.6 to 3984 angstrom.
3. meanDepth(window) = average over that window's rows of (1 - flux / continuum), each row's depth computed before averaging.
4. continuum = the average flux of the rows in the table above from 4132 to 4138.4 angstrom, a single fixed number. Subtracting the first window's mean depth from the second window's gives 0.24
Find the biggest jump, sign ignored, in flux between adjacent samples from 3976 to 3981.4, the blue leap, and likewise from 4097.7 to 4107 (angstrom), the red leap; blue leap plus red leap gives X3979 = 0.31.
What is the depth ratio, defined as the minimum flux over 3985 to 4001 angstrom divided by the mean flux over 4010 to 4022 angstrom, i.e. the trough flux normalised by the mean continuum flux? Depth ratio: 0.81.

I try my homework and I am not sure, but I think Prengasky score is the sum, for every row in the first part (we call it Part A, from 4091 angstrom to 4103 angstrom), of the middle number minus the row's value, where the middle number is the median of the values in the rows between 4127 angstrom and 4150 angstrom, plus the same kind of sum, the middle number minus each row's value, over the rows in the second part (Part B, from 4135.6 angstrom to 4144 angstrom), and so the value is 4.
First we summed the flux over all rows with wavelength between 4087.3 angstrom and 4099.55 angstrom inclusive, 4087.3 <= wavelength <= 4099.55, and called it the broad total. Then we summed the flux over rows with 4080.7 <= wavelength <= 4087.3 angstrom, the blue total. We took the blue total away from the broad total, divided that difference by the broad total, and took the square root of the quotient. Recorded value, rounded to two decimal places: 0.64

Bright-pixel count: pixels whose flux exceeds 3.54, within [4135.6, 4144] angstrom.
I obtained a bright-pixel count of 9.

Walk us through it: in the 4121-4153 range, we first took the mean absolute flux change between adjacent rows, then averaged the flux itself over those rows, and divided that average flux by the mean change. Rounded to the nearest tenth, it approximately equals 30.4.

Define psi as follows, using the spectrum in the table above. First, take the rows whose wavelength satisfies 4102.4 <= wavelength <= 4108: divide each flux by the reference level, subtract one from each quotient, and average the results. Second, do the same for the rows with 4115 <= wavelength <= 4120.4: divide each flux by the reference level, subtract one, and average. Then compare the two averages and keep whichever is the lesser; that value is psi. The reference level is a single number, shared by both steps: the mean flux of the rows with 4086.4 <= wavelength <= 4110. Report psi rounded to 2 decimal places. -0.04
